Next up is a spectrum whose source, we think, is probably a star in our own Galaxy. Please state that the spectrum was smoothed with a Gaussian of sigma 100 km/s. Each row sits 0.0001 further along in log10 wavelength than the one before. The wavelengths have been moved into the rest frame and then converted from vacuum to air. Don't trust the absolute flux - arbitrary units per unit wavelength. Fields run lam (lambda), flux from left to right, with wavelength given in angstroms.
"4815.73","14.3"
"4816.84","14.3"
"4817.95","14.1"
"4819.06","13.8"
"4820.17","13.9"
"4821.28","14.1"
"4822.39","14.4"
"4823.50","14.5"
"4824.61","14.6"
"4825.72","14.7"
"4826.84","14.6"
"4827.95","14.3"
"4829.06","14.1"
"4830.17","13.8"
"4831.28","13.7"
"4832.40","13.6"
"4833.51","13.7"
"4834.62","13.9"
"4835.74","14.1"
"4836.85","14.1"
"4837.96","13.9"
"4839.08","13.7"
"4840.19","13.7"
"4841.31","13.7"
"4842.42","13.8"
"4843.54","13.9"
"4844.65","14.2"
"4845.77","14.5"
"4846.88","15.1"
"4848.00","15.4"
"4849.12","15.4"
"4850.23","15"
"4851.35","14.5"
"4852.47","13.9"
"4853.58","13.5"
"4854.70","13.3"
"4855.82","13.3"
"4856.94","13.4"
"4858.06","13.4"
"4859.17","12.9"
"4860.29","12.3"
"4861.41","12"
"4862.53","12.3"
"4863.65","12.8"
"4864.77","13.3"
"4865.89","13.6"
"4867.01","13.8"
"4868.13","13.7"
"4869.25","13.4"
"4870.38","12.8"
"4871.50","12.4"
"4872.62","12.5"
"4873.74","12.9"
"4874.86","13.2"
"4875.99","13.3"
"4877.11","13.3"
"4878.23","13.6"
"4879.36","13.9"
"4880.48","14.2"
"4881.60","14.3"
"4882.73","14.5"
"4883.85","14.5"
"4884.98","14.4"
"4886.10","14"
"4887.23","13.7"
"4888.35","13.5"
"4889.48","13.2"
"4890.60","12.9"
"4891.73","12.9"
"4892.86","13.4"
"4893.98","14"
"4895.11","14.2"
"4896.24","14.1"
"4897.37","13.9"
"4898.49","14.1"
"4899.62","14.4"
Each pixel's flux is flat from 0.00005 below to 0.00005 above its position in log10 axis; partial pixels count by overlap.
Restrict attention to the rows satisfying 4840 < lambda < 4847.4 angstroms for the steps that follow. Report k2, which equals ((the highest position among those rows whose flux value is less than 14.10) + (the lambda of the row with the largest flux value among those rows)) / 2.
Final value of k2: 4845.2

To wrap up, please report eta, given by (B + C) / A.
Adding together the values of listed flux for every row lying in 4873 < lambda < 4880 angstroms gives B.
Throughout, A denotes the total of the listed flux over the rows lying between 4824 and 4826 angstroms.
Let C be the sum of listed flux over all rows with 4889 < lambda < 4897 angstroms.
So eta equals 6.0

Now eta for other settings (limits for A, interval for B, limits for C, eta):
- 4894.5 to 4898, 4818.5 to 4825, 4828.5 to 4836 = 4.3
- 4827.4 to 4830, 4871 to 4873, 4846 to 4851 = 3.0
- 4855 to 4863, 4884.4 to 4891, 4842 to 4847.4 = 1.7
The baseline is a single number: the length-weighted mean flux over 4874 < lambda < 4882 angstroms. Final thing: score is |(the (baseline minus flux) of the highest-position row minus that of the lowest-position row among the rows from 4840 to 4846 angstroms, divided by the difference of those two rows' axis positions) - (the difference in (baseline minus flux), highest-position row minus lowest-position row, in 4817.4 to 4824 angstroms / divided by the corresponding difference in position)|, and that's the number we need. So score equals 0.07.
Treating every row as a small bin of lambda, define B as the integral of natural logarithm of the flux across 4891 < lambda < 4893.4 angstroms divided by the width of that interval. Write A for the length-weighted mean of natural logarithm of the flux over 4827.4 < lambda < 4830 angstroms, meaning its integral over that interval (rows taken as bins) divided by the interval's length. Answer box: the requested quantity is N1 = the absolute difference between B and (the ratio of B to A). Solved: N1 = 1.60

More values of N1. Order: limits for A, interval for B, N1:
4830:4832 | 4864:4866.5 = 1.60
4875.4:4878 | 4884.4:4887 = 1.62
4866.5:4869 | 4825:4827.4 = 1.66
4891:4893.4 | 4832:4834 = 1.60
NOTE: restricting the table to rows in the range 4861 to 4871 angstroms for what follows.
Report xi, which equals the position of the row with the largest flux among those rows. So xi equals 4867.01 angstroms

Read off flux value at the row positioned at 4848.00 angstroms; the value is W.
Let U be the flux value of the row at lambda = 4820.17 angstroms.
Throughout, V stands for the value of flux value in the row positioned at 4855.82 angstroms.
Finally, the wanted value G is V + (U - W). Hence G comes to 11.8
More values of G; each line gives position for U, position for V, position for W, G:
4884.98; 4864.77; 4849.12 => 12.3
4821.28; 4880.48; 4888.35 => 14.8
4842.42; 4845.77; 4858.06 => 14.9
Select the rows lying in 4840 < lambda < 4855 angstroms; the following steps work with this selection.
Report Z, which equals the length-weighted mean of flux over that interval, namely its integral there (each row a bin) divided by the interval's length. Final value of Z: 14.3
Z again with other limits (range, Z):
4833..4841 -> 13.9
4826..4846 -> 14.0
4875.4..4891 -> 13.8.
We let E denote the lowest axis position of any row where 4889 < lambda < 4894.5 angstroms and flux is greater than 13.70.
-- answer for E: 4893.98 angstroms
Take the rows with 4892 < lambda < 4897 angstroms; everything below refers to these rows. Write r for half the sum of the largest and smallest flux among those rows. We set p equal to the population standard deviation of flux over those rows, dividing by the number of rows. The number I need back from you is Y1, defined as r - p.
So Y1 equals 13.5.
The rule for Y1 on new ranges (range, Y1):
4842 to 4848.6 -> 14.0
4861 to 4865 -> 12.2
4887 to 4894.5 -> 13.1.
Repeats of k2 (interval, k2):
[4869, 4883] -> 4881.0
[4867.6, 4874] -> 4870.9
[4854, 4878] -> 4872.1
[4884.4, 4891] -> 4887.8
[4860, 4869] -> 4867.6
